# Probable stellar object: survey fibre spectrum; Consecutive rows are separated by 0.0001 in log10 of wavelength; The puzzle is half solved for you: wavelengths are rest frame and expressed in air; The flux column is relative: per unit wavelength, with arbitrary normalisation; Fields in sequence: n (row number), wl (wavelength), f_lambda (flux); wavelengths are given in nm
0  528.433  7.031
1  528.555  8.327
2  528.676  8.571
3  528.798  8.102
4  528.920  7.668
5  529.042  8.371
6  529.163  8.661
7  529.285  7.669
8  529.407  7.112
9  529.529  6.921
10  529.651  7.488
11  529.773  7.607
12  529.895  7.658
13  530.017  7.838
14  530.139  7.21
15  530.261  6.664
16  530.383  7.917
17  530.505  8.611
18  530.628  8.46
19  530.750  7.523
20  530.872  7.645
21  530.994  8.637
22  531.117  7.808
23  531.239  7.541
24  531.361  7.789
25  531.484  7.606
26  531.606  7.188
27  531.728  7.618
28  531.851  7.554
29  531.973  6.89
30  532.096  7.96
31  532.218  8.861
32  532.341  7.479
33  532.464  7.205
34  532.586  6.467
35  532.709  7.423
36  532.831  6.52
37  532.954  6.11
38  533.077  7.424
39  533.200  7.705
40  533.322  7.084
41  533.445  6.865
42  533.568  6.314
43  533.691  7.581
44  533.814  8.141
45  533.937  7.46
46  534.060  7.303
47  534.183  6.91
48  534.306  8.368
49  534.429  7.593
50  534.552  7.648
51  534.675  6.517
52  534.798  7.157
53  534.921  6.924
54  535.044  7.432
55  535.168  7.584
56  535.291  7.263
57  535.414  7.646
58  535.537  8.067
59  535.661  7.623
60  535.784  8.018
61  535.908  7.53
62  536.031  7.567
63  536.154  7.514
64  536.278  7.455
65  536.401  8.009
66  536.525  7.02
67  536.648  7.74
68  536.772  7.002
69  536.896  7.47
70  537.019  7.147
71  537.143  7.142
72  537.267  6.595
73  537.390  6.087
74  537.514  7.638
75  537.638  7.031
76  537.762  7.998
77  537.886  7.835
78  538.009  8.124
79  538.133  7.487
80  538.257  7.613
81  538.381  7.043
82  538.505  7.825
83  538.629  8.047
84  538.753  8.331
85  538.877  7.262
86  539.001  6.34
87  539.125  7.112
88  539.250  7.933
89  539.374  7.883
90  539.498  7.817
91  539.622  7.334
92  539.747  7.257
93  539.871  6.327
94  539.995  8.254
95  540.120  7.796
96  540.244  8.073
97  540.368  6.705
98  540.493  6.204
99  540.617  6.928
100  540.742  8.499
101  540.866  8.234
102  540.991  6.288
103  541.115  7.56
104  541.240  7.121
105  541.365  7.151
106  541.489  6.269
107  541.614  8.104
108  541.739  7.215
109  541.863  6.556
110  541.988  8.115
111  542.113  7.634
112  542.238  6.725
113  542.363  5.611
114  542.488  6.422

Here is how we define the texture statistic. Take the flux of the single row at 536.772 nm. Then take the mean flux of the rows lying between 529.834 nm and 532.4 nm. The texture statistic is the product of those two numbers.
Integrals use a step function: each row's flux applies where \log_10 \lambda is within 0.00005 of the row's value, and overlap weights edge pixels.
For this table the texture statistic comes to 54.2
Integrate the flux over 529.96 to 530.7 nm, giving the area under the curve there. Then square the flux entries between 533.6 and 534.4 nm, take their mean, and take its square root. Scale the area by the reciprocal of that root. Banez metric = 0.75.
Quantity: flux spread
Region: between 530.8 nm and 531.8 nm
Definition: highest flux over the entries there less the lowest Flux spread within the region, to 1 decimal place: 1.4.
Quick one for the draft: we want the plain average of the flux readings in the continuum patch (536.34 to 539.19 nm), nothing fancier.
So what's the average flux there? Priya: 7.39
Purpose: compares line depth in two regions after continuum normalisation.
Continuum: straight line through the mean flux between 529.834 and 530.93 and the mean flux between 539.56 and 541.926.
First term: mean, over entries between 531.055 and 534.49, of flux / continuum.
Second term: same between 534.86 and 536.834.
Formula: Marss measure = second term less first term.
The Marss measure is 0.037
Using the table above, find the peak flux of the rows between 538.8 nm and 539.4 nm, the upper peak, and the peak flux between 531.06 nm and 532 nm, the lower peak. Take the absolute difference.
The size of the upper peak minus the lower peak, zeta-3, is 0.1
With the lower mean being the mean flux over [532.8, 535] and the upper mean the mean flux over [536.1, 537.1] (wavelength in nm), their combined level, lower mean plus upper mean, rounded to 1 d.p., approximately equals 14.6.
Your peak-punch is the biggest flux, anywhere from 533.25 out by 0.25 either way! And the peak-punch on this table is 7.705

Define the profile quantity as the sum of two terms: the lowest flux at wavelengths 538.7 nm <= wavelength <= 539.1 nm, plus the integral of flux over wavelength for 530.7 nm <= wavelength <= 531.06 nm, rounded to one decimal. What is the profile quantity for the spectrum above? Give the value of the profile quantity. 9.2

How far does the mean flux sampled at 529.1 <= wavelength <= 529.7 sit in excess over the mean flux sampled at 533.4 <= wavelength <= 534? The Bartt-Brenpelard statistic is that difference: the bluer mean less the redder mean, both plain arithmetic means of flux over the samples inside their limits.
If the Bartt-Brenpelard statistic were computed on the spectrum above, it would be 0.30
